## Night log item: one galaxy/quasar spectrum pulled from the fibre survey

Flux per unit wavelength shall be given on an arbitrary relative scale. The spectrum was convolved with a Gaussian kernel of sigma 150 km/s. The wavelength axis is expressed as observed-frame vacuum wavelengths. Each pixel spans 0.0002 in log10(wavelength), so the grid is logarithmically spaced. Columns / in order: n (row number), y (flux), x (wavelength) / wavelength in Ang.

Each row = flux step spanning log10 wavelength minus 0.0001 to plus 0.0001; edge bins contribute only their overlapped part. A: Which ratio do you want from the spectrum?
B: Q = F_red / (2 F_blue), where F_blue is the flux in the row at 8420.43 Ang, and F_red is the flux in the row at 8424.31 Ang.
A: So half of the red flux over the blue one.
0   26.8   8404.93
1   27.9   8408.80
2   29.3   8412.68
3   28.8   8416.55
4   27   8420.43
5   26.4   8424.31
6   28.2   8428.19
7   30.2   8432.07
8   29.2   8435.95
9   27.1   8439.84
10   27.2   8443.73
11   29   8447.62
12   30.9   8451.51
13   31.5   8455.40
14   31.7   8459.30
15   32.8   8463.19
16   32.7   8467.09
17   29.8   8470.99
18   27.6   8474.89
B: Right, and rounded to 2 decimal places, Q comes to 0.49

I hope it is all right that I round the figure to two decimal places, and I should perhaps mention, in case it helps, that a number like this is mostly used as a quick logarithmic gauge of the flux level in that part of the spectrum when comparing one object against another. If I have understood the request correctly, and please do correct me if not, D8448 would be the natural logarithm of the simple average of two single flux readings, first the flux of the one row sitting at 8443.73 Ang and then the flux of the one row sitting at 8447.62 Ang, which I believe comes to 3.34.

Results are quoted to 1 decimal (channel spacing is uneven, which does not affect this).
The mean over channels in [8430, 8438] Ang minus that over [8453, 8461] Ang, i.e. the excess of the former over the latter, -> -1.9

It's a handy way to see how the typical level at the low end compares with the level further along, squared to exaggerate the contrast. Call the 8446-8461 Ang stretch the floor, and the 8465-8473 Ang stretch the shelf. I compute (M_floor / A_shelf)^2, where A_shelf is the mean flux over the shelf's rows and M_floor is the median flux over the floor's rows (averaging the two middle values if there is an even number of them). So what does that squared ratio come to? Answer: 1.00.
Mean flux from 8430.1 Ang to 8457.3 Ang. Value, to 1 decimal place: 29.3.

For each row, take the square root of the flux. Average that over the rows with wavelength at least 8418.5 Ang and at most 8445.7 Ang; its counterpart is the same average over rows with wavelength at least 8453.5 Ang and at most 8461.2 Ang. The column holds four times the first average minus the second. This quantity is 15.5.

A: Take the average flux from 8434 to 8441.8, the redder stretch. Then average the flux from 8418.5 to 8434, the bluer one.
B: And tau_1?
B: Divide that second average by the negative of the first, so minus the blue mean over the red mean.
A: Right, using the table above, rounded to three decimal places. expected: -0.993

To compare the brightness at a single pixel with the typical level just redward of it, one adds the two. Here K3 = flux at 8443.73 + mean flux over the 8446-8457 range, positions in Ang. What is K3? 57.7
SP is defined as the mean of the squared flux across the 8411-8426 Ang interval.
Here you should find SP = 778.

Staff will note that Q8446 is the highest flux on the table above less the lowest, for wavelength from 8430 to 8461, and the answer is 4.6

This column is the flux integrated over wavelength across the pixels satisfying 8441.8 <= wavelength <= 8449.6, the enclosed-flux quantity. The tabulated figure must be 219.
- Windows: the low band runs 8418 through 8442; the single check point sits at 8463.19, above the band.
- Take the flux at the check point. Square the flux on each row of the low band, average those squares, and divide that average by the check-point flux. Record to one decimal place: 24.0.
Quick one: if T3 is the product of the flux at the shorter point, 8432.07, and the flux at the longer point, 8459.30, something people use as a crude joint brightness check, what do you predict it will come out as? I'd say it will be 957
